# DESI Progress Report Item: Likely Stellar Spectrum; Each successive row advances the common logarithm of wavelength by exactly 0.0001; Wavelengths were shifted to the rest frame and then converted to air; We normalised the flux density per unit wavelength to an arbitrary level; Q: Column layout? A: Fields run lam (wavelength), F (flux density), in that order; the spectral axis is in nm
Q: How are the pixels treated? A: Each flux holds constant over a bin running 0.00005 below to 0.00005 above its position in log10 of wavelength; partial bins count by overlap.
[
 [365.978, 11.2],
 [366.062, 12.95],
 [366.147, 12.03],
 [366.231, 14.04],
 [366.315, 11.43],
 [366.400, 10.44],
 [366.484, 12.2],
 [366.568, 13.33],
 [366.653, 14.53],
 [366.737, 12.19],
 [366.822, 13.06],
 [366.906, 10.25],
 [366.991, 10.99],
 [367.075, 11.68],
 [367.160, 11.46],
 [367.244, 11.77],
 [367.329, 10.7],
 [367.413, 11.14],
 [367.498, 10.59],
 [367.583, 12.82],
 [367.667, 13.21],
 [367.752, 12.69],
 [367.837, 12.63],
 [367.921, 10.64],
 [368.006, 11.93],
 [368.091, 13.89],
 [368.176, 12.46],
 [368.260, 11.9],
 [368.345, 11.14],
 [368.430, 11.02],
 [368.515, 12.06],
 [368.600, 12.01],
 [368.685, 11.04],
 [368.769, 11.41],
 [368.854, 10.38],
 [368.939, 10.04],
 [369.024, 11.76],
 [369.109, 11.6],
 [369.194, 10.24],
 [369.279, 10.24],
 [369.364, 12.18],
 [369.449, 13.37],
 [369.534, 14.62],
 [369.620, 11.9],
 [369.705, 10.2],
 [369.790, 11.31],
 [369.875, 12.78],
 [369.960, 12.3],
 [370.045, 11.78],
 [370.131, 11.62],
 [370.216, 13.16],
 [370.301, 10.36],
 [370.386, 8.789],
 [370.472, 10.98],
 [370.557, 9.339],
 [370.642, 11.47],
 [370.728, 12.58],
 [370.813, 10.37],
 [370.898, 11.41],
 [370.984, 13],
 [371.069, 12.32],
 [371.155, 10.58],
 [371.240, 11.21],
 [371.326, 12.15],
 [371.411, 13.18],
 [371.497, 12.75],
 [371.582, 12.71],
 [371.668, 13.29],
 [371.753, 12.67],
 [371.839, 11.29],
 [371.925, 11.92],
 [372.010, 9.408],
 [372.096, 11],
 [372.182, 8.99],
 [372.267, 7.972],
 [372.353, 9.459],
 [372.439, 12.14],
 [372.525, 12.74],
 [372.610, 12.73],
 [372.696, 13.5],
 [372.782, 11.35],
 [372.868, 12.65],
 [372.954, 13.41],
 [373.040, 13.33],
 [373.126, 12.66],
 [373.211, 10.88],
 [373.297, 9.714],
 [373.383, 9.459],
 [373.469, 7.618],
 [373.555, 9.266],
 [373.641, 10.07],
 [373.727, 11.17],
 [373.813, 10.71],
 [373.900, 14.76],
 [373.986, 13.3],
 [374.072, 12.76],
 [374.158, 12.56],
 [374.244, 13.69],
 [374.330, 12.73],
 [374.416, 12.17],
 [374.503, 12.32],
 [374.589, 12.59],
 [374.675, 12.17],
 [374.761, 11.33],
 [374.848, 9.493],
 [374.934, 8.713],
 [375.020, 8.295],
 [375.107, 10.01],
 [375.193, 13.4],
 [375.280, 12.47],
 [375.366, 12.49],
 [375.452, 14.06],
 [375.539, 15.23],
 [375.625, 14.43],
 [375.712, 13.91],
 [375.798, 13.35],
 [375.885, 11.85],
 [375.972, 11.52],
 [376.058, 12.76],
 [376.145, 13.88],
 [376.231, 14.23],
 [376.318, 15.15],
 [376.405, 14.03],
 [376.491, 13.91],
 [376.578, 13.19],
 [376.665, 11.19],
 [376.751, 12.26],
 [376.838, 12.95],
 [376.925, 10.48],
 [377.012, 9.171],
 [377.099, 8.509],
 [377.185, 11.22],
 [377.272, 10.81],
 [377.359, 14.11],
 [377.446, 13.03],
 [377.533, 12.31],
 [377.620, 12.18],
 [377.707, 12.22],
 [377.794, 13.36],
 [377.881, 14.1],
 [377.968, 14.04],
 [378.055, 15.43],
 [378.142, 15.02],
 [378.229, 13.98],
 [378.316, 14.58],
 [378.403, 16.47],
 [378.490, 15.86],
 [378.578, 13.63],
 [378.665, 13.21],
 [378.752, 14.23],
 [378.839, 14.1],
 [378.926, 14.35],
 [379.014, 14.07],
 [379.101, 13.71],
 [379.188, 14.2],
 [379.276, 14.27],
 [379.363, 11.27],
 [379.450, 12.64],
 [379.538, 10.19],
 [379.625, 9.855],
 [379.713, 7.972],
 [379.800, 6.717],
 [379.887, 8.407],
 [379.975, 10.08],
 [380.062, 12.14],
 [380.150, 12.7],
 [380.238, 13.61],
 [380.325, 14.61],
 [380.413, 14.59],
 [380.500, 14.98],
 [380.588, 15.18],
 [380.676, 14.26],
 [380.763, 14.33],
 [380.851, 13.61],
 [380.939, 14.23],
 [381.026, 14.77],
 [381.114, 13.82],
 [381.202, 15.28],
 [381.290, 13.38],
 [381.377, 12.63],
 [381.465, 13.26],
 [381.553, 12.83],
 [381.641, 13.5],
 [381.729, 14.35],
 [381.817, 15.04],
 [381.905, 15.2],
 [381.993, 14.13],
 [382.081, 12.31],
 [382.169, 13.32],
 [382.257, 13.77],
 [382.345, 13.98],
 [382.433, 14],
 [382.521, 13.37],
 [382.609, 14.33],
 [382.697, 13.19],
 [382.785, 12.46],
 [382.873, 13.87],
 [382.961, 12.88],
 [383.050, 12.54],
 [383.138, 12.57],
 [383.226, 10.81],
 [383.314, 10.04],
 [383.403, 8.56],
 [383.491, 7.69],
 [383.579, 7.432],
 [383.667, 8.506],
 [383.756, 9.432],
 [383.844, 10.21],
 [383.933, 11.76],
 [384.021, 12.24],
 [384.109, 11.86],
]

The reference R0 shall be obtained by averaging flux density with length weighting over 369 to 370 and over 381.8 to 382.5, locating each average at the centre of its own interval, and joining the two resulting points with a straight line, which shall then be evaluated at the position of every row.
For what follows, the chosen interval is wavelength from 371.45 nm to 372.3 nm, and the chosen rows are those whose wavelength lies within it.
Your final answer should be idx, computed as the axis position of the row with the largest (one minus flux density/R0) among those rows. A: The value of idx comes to 372.267 nm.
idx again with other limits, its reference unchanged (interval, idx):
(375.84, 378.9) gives 377.099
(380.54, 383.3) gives 383.226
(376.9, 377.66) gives 377.099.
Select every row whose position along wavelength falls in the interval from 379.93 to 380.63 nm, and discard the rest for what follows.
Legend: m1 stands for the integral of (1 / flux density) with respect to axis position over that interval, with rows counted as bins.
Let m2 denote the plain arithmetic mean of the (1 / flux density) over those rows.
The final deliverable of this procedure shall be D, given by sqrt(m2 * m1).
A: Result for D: 0.063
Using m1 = 0.053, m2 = 0.075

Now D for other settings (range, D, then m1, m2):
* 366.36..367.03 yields 0.068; 0.056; 0.084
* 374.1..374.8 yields 0.067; 0.056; 0.081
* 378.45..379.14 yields 0.059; 0.049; 0.071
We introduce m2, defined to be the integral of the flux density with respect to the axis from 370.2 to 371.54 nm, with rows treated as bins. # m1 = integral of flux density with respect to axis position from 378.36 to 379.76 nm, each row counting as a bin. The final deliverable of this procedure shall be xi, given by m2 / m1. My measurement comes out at 0.84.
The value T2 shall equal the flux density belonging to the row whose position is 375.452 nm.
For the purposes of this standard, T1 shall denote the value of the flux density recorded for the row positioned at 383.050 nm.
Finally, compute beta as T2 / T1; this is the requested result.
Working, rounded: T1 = 12.54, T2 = 14.06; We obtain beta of 1.12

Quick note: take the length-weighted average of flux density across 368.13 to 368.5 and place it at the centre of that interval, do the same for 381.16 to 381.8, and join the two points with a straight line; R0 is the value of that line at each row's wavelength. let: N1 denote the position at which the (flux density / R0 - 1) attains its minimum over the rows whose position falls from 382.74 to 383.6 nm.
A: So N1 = 383.579 nm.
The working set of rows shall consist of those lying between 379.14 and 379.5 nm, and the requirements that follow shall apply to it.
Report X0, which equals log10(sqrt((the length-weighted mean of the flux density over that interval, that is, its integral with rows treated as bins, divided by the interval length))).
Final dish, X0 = 0.56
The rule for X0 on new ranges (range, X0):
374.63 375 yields 0.51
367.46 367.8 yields 0.55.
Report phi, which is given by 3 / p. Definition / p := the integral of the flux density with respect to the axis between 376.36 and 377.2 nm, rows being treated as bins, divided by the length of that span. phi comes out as 0.256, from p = 11.7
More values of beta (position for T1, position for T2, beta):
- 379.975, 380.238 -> 1.35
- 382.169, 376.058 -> 0.96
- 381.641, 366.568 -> 0.99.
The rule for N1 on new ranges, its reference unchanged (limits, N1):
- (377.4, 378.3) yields 377.620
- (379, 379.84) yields 379.800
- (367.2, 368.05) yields 367.921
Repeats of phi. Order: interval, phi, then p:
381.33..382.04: 0.216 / 13.9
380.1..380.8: 0.210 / 14.3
